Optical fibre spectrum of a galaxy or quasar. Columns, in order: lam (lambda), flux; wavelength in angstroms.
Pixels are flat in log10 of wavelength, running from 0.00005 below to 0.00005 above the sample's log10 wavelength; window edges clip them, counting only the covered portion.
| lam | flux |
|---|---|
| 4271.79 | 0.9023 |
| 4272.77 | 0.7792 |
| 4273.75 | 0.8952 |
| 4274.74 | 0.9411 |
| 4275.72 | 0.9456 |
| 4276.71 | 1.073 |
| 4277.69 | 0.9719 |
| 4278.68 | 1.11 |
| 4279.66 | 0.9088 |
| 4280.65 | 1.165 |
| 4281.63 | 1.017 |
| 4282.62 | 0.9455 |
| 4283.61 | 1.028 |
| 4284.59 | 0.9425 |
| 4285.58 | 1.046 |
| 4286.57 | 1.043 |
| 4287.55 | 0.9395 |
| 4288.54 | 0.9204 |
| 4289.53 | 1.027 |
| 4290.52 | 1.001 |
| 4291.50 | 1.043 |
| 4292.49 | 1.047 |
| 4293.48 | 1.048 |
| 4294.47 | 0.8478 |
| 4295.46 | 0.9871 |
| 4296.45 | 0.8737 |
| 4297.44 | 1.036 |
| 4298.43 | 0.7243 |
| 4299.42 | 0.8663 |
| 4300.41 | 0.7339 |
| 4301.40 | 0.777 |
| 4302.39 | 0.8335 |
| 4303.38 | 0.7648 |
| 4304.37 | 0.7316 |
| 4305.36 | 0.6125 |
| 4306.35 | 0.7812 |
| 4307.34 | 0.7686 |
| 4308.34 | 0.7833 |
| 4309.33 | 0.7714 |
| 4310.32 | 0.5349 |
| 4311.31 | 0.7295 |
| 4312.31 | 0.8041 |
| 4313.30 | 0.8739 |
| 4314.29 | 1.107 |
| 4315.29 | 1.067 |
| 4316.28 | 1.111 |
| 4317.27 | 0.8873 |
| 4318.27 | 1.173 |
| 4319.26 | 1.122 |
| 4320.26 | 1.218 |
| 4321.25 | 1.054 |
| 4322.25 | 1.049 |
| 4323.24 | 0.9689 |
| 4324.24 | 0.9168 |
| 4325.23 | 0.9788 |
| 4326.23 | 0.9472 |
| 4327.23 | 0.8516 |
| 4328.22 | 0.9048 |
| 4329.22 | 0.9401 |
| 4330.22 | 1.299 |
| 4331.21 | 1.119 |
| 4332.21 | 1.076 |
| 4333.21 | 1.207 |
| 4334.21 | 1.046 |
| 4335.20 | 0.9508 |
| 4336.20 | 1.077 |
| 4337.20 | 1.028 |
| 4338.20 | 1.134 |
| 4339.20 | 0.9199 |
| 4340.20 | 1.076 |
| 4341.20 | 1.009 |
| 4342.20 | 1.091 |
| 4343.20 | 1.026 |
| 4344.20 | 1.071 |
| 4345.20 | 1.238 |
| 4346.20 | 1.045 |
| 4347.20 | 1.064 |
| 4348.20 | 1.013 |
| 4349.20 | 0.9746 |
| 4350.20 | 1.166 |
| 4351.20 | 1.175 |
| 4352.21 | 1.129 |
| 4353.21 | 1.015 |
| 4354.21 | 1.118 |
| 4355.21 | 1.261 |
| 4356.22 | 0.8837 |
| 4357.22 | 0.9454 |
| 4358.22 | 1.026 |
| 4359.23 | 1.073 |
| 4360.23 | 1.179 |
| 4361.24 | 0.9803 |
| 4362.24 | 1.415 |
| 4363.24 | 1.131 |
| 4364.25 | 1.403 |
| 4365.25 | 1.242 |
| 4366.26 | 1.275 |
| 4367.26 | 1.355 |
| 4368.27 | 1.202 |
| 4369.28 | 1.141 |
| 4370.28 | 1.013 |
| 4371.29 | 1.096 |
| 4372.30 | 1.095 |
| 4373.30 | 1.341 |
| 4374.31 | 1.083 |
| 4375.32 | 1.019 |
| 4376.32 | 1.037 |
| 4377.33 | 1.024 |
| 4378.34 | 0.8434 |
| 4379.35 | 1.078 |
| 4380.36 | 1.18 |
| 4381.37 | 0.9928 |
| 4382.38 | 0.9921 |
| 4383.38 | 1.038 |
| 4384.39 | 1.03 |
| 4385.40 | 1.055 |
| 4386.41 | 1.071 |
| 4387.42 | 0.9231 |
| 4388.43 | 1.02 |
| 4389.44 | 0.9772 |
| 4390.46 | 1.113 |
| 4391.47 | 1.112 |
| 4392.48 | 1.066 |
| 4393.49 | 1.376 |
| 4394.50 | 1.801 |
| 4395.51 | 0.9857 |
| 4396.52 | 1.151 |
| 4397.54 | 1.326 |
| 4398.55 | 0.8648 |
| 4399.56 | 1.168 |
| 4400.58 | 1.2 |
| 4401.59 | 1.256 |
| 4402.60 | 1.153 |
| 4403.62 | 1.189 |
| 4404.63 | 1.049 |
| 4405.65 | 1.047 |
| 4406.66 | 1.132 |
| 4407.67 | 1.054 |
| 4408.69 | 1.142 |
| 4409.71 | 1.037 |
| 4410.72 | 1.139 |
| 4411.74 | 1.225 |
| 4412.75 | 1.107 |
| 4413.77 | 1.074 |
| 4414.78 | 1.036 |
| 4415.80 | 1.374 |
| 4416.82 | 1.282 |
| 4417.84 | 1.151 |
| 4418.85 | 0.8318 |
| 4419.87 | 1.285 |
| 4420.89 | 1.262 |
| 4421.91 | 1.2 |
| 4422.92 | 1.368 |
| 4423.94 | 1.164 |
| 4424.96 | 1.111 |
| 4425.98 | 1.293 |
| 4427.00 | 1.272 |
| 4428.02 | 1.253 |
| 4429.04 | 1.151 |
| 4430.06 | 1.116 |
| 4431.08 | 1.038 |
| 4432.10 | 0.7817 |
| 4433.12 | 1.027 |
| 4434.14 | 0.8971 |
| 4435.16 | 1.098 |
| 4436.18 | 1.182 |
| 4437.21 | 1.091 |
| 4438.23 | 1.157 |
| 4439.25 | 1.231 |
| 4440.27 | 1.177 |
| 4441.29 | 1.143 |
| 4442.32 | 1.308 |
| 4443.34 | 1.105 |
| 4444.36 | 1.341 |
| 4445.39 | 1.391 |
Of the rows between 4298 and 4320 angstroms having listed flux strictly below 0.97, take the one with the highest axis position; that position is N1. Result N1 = 4317.27 angstroms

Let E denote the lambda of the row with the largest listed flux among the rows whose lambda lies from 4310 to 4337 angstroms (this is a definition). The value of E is 4330.22 angstroms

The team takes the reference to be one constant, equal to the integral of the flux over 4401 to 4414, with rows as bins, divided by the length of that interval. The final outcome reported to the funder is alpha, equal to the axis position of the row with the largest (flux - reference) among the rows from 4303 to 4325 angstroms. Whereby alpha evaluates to 4320.26 angstroms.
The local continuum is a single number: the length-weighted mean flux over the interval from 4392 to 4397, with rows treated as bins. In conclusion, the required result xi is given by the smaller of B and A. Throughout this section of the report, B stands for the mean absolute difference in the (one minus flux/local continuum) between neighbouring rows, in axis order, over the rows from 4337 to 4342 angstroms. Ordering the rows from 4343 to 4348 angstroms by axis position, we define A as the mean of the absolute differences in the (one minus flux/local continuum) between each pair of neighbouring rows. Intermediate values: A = 0.083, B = 0.11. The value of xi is 0.083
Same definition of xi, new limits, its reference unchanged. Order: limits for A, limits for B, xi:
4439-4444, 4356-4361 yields 0.058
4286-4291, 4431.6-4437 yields 0.050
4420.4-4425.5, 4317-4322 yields 0.095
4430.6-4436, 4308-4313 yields 0.101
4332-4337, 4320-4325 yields 0.059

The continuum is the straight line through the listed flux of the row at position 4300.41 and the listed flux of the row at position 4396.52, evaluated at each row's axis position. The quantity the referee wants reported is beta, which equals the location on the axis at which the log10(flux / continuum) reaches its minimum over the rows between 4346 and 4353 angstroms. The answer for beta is 4349.20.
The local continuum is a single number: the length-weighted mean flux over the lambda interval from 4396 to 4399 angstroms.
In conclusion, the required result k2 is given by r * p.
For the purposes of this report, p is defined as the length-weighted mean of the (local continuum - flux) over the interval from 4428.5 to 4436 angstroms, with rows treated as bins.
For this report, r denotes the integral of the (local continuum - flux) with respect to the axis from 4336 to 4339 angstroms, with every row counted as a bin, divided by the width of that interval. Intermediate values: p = 0.09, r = 0.1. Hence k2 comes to 0.005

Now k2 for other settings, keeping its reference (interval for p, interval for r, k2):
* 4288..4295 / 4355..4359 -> 0.013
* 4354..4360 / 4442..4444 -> -0.006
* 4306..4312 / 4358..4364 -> -0.013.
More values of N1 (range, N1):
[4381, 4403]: 4398.55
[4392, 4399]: 4398.55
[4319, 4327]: 4326.23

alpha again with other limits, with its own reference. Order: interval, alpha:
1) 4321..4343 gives 4330.22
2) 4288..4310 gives 4293.48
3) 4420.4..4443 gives 4422.92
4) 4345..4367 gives 4362.24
